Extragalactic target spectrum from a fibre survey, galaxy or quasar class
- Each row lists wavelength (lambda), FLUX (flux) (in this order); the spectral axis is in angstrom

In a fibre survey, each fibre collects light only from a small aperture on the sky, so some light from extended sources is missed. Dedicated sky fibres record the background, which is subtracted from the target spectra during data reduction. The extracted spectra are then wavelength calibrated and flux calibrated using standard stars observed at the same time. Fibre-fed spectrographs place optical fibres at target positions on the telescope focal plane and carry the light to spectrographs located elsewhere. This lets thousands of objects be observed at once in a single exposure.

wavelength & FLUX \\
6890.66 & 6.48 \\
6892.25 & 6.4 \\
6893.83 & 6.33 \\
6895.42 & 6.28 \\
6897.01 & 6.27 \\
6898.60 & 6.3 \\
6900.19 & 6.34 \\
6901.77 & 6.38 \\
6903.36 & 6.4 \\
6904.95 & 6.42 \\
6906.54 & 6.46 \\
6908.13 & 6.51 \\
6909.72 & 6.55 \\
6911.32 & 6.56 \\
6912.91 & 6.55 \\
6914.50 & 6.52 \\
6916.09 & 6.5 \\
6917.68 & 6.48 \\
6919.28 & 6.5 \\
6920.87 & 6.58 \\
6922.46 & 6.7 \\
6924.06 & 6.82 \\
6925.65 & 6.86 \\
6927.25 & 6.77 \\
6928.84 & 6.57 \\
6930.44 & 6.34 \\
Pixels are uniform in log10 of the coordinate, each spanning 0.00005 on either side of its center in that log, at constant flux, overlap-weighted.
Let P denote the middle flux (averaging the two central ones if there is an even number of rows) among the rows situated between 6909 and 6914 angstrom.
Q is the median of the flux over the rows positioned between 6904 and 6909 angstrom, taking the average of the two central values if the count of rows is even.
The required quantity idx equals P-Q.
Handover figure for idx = 0.09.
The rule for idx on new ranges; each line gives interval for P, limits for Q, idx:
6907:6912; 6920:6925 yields -0.15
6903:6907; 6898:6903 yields 0.08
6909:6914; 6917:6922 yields 0.05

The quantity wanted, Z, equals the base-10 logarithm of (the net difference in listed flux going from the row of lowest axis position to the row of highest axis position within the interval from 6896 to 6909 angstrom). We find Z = -0.62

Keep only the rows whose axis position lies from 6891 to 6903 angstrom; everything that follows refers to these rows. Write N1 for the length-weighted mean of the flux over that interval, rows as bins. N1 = 6.34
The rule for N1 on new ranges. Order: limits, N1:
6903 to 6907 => 6.43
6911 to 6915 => 6.55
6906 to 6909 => 6.49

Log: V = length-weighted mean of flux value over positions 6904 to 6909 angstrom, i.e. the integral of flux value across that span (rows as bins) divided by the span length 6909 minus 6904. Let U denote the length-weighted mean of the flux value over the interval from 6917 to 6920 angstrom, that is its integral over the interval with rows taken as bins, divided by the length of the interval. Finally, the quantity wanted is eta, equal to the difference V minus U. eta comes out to -0.01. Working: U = 6.48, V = 6.46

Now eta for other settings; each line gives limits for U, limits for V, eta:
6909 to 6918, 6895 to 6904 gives -0.20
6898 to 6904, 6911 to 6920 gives 0.15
